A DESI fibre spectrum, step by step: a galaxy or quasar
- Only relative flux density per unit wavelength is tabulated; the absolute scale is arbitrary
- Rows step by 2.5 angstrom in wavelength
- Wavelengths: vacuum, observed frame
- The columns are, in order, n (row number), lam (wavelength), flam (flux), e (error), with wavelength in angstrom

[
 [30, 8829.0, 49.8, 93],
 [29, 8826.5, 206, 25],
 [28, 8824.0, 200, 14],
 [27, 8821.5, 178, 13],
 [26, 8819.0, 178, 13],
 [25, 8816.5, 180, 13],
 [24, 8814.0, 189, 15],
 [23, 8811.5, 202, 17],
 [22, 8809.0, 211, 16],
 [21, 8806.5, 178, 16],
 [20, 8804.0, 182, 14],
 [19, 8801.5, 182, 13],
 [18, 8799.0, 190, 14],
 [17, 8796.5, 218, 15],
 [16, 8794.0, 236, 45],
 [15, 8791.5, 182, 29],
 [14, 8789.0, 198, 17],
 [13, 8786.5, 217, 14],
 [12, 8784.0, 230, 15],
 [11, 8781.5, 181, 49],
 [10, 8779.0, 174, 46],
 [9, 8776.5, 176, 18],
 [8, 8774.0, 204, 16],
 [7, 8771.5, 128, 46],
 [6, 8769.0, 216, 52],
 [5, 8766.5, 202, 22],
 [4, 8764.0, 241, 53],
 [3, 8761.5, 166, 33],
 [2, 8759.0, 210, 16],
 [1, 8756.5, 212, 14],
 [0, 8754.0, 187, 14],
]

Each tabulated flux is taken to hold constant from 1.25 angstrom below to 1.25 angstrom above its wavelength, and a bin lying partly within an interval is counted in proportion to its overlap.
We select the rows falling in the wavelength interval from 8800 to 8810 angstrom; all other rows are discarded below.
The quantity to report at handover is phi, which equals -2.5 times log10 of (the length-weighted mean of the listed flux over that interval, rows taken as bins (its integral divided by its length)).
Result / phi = -5.68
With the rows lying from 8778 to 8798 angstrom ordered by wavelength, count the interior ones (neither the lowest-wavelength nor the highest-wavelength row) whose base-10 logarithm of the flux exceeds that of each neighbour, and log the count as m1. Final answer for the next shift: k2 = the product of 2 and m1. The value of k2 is 4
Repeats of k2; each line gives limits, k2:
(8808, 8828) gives 0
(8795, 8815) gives 2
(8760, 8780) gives 6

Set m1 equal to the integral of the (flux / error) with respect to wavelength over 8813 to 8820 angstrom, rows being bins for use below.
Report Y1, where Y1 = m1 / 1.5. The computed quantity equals 62.5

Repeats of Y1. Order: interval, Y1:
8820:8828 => 62.7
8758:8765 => 34.9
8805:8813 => 64.6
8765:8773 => 29.7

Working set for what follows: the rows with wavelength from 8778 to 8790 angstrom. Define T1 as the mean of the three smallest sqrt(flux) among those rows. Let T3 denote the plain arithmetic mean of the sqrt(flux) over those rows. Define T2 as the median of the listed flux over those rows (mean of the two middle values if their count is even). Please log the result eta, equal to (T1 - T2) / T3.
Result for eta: -13.1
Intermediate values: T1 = 13.6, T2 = 198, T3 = 14.1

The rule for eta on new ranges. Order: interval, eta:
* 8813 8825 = -12.3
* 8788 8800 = -12.9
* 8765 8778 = -13.9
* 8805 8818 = -12.7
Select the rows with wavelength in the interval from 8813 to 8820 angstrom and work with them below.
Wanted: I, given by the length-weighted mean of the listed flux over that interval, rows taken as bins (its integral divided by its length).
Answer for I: 182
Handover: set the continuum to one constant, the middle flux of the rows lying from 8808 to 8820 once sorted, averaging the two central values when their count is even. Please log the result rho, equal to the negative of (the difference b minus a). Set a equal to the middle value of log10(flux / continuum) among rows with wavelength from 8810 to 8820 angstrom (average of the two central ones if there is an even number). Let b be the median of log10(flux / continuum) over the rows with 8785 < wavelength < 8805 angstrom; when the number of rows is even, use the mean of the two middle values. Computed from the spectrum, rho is -0.02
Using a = -0.01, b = 0.011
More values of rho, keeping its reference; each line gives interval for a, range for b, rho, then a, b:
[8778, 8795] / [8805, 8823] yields 0.04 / 0.02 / -0.021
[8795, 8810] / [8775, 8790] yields -0.01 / -0.01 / 0.001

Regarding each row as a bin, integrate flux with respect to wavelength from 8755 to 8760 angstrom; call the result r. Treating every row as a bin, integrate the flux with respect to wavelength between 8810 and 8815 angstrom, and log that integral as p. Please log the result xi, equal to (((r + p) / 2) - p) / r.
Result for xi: 0.03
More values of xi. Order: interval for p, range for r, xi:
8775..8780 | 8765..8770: 0.08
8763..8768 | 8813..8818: -0.10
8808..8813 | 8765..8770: 0.01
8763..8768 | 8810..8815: -0.06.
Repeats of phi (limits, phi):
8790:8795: -5.79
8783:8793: -5.79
